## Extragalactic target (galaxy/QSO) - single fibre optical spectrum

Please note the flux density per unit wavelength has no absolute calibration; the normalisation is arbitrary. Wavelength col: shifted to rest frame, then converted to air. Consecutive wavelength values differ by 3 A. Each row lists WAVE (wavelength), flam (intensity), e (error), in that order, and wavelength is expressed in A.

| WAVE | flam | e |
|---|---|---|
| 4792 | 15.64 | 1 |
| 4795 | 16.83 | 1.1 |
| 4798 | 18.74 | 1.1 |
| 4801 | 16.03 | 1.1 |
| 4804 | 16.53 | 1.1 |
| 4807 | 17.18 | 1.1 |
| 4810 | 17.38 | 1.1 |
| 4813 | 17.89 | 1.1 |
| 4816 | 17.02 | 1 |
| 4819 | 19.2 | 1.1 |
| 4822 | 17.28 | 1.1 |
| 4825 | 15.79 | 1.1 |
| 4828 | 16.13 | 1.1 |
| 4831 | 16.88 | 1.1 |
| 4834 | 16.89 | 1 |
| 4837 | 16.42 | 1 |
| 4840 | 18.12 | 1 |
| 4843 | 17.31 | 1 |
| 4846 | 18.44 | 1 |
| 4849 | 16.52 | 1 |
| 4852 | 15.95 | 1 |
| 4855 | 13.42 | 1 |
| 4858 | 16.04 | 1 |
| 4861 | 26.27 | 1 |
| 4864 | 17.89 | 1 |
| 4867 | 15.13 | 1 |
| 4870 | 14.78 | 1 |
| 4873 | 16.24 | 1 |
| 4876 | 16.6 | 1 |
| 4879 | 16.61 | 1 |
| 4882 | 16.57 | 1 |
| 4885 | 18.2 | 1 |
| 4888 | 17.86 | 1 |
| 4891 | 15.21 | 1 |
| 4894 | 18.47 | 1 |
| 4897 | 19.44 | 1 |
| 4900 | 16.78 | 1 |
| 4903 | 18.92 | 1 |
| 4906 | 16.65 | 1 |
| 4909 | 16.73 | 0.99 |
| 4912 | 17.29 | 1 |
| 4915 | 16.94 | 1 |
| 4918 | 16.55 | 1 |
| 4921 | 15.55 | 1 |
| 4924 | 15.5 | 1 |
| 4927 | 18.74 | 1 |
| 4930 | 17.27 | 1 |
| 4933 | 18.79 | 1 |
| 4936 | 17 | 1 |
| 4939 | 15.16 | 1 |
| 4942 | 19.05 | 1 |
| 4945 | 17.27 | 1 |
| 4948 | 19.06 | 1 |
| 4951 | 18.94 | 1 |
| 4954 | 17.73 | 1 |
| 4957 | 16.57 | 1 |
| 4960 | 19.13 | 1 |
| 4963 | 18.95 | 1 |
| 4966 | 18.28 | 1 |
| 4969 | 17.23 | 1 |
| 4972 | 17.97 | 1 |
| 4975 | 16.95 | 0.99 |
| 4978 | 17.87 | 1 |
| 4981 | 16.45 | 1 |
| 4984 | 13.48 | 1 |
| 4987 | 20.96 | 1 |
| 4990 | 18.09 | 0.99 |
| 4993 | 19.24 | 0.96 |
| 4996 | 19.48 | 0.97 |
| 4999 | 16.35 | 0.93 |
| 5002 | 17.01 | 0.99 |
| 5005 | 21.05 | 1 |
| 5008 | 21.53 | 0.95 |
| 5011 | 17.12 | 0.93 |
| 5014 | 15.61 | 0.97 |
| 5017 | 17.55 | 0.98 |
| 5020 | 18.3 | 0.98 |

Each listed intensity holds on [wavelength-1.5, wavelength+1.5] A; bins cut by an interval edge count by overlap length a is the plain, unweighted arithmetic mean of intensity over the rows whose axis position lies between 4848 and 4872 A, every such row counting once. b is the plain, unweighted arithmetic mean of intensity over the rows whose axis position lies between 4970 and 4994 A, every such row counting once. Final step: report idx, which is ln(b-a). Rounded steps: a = 17.0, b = 17.6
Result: -0.47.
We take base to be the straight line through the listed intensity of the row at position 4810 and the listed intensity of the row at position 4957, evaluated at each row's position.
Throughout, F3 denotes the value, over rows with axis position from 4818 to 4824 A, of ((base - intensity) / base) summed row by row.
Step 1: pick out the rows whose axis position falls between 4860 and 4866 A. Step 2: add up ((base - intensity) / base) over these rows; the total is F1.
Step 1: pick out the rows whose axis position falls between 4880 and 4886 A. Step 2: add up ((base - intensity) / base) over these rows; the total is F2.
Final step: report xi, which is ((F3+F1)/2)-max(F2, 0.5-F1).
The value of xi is -1.43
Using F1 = -0.58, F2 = -0.05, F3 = -0.11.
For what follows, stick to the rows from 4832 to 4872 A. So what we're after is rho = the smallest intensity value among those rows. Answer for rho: 13.42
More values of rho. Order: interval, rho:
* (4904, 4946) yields 15.16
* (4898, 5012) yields 13.48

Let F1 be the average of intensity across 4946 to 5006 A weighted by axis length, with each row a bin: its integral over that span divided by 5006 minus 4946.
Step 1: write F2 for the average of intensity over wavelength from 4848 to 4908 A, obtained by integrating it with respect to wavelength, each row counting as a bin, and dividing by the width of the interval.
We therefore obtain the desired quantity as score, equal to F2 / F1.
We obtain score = 0.95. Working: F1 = 18.0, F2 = 17.2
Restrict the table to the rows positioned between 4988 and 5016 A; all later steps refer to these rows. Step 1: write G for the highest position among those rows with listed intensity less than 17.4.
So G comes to 5014 A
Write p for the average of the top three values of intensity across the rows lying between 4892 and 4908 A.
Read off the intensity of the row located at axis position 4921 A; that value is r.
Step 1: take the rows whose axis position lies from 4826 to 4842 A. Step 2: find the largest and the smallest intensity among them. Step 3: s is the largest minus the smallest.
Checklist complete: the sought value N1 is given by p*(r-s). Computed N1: 257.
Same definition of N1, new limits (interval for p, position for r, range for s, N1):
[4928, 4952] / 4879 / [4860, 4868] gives 104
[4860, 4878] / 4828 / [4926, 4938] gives 290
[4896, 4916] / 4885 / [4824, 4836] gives 317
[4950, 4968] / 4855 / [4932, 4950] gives 181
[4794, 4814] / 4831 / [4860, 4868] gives 103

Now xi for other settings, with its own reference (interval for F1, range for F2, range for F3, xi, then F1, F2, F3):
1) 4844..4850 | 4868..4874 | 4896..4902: -0.63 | -0.04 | 0.18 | -0.14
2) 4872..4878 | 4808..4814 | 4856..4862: -0.63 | 0.07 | -0.03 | -0.47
